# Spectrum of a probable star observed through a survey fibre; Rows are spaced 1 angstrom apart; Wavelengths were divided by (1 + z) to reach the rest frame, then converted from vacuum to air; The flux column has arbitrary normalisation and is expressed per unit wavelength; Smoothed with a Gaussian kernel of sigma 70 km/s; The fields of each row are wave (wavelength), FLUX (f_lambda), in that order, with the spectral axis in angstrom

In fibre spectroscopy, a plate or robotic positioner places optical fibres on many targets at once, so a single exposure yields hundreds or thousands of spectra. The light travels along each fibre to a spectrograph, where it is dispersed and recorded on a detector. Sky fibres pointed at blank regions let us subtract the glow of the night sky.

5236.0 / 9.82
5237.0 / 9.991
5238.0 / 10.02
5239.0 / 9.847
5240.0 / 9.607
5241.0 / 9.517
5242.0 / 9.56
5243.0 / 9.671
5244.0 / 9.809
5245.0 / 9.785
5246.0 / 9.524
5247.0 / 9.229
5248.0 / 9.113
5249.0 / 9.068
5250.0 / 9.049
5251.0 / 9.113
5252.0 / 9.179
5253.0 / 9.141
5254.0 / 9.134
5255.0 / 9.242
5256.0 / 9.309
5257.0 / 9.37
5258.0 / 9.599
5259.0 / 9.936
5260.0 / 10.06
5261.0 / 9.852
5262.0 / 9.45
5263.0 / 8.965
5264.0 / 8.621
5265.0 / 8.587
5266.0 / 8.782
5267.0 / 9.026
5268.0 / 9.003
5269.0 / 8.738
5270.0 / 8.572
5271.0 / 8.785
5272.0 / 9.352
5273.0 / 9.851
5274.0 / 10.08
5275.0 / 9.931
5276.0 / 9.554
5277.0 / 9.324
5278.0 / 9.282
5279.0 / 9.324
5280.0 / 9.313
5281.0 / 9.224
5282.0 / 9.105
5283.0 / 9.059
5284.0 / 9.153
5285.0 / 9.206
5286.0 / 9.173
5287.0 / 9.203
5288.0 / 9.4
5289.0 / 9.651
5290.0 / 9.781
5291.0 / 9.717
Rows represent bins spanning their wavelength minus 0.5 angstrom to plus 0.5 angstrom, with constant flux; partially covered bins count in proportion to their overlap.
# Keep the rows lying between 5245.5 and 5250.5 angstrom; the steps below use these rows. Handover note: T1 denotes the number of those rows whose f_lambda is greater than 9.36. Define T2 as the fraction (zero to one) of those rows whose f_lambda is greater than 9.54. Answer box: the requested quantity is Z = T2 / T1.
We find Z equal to 0.00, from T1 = 1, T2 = 0.0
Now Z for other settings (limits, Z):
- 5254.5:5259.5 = 0.13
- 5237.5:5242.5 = 0.16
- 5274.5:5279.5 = 0.20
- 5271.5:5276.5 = 0.20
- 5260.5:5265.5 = 0.10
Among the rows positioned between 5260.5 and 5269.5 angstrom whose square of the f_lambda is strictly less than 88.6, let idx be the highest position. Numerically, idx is 5269.0 angstrom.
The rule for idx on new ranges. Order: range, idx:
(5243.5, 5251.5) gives 5251.0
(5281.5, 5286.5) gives 5286.0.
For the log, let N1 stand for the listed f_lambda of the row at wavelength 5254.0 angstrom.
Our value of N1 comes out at 9.134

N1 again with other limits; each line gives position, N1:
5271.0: 8.785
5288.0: 9.4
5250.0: 9.049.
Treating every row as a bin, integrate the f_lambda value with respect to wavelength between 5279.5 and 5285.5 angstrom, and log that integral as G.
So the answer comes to 55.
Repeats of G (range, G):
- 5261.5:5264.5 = 27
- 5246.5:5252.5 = 55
